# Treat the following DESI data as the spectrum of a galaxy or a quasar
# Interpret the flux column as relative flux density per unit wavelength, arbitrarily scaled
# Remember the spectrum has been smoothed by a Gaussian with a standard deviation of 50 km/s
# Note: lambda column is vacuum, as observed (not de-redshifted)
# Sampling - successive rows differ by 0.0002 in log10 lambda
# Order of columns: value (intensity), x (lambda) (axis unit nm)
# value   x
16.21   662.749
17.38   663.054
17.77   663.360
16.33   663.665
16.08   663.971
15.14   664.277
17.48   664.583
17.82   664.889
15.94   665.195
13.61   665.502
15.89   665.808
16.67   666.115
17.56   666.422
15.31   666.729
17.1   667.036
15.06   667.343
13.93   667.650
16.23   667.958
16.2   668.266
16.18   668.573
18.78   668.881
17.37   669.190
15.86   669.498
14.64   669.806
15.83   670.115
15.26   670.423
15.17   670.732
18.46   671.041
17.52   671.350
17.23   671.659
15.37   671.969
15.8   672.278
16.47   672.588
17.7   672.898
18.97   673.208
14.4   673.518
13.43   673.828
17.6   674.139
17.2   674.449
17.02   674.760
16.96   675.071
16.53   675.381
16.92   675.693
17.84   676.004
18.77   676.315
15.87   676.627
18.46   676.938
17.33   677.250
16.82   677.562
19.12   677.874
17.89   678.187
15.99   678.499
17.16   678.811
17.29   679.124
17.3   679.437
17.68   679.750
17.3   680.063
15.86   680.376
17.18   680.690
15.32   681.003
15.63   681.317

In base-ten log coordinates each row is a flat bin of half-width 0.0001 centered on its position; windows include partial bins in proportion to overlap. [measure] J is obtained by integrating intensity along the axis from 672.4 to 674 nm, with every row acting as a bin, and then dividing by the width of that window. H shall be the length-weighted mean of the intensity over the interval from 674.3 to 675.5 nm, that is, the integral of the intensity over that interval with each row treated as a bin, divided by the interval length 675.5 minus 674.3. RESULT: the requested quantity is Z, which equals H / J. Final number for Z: 1.05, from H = 16.9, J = 16.2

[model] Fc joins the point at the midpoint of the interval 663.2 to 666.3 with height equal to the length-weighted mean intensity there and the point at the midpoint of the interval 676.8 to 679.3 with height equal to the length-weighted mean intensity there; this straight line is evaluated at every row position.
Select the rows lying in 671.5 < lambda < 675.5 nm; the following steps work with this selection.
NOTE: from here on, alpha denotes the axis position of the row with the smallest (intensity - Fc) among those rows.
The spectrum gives 673.828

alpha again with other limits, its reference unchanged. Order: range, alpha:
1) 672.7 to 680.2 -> 673.828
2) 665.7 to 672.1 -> 667.650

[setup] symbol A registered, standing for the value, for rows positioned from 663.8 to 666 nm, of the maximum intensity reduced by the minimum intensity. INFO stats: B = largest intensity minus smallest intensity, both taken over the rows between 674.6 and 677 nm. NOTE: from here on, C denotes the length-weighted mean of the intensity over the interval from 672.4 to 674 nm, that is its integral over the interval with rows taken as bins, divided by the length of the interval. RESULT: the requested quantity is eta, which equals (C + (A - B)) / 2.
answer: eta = 8.75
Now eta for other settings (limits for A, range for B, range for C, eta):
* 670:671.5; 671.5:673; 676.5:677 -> 8.99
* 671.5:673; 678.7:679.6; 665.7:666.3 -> 9.28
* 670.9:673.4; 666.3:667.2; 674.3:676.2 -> 9.23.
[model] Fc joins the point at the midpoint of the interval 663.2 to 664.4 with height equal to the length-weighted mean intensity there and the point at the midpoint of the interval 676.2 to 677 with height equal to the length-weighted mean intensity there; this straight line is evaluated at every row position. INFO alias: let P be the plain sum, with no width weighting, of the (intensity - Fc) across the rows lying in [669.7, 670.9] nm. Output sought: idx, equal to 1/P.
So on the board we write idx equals -0.14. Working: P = -7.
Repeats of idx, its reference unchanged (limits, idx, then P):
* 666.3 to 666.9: -2.71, 0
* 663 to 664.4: 1.03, 1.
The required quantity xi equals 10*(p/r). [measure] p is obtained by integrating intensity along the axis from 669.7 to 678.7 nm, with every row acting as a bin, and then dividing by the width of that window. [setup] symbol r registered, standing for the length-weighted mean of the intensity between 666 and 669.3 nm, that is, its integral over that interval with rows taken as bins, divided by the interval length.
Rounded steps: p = 16.79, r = 16.4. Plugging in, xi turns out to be 10.3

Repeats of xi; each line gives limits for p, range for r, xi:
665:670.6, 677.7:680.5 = 9.2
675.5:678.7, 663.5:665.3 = 10.6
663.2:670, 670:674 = 10.0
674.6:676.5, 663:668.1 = 10.7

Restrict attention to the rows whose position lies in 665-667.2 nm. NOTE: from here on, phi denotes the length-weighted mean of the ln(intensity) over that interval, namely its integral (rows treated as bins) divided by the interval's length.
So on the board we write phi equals 2.77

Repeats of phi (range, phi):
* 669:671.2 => 2.78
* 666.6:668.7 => 2.75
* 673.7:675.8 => 2.80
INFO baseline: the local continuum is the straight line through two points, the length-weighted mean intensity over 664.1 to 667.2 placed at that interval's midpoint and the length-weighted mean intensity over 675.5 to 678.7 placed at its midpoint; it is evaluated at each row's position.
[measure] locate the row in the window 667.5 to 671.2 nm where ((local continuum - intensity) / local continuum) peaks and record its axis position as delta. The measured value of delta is 667.650 nm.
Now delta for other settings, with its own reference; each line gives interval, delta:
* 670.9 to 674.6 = 673.828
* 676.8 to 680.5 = 680.376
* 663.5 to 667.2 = 665.502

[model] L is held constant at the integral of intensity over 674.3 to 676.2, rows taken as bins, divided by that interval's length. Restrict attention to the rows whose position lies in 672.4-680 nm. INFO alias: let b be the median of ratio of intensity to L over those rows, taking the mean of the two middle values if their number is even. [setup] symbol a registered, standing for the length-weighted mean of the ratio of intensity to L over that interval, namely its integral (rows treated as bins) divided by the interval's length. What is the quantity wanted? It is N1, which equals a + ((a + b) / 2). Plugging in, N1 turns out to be 2.00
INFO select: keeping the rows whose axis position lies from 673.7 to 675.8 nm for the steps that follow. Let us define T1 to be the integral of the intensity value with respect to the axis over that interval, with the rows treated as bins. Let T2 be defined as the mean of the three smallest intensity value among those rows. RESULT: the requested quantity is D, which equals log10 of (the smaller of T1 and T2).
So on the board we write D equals 1.19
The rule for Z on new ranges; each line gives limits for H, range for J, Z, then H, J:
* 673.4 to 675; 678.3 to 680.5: 0.94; 16.0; 17.0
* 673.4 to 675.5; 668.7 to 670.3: 0.98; 16.2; 16.5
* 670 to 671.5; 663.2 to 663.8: 0.96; 16.5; 17.1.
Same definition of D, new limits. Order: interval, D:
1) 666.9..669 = 1.18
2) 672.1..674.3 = 1.16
